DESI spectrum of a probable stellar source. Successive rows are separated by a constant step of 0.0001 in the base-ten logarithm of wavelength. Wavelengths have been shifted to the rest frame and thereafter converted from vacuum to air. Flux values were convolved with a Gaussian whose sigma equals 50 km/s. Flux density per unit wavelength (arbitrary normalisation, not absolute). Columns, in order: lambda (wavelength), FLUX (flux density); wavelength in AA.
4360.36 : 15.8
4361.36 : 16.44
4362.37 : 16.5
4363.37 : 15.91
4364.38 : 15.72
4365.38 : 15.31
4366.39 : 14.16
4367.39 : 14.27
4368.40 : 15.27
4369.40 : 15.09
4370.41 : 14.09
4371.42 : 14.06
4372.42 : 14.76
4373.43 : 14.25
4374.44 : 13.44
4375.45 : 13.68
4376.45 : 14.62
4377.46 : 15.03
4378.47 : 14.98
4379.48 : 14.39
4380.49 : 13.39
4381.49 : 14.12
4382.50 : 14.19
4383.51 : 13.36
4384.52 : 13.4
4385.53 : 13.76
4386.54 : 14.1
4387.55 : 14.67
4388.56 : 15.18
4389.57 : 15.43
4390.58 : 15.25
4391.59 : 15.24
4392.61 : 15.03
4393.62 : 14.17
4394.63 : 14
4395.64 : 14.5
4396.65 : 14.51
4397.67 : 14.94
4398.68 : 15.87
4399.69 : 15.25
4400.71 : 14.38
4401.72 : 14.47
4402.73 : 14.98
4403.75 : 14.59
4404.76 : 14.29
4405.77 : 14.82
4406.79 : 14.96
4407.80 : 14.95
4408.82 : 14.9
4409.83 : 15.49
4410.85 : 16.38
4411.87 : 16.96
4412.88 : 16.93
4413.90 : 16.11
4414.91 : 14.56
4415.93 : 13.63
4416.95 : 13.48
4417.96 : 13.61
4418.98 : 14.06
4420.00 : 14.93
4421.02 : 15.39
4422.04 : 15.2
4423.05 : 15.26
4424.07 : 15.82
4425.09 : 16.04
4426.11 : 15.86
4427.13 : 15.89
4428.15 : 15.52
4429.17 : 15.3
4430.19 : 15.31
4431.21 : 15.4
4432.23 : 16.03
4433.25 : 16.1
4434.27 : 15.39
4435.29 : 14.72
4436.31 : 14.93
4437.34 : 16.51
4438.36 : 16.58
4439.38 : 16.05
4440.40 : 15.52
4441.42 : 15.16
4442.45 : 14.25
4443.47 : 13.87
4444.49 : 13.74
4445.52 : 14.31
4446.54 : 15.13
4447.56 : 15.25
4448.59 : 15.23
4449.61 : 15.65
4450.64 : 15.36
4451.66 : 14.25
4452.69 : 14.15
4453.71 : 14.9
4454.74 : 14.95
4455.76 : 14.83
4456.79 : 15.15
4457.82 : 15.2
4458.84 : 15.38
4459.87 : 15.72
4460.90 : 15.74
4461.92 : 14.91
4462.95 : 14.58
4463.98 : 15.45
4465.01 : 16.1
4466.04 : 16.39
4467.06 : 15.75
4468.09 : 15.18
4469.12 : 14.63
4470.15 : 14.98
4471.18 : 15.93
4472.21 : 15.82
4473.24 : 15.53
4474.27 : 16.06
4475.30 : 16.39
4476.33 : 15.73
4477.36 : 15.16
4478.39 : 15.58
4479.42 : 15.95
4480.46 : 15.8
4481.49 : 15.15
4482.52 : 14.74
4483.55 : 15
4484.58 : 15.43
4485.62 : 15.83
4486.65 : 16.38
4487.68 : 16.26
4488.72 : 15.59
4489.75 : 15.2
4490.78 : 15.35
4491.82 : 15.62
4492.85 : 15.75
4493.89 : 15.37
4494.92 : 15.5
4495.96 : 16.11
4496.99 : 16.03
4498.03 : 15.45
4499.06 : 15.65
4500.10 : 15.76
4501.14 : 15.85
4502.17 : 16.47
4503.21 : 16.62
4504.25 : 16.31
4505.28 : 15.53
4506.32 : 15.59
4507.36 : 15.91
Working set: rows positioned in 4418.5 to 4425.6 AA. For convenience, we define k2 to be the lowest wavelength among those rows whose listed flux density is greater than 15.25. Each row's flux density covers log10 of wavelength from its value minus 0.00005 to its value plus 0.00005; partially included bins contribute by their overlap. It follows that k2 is 4421.02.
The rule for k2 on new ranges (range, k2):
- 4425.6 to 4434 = 4426.11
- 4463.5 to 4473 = 4463.98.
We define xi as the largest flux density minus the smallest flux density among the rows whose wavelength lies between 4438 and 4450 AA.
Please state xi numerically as 2.8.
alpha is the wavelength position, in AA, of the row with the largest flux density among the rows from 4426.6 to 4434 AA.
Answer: 4433.25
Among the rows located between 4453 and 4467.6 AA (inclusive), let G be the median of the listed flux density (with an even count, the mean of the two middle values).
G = 15.3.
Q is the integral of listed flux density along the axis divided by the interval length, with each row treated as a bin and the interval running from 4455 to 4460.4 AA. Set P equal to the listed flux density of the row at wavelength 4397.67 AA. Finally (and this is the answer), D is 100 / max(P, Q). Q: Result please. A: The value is 6.56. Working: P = 14.94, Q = 15.2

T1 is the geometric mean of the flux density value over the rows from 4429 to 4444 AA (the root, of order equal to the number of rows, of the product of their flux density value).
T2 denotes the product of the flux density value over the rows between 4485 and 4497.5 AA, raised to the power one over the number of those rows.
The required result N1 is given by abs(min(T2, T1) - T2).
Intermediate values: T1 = 15.4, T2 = 15.7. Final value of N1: 0.36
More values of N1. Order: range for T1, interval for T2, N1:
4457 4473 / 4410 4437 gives 0.00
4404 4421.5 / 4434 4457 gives 0.03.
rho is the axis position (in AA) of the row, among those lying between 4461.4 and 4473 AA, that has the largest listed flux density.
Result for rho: 4466.04 AA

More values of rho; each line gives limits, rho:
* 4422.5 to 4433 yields 4425.09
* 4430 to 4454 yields 4438.36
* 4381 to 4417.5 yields 4411.87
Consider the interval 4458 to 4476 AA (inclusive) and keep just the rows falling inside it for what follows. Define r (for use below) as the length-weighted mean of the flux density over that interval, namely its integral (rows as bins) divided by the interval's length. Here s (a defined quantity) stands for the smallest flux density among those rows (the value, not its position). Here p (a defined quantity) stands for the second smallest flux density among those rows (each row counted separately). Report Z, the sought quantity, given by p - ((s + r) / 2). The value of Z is -0.44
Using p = 14.63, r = 15.6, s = 14.58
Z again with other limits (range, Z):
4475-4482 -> -0.24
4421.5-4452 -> -0.66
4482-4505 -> -0.24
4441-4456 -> -0.37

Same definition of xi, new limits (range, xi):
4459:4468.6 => 1.8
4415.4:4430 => 2.6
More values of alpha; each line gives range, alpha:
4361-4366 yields 4362.37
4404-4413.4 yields 4411.87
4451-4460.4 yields 4459.87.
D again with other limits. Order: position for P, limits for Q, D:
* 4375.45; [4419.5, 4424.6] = 6.52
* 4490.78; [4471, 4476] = 6.27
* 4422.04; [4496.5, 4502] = 6.33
